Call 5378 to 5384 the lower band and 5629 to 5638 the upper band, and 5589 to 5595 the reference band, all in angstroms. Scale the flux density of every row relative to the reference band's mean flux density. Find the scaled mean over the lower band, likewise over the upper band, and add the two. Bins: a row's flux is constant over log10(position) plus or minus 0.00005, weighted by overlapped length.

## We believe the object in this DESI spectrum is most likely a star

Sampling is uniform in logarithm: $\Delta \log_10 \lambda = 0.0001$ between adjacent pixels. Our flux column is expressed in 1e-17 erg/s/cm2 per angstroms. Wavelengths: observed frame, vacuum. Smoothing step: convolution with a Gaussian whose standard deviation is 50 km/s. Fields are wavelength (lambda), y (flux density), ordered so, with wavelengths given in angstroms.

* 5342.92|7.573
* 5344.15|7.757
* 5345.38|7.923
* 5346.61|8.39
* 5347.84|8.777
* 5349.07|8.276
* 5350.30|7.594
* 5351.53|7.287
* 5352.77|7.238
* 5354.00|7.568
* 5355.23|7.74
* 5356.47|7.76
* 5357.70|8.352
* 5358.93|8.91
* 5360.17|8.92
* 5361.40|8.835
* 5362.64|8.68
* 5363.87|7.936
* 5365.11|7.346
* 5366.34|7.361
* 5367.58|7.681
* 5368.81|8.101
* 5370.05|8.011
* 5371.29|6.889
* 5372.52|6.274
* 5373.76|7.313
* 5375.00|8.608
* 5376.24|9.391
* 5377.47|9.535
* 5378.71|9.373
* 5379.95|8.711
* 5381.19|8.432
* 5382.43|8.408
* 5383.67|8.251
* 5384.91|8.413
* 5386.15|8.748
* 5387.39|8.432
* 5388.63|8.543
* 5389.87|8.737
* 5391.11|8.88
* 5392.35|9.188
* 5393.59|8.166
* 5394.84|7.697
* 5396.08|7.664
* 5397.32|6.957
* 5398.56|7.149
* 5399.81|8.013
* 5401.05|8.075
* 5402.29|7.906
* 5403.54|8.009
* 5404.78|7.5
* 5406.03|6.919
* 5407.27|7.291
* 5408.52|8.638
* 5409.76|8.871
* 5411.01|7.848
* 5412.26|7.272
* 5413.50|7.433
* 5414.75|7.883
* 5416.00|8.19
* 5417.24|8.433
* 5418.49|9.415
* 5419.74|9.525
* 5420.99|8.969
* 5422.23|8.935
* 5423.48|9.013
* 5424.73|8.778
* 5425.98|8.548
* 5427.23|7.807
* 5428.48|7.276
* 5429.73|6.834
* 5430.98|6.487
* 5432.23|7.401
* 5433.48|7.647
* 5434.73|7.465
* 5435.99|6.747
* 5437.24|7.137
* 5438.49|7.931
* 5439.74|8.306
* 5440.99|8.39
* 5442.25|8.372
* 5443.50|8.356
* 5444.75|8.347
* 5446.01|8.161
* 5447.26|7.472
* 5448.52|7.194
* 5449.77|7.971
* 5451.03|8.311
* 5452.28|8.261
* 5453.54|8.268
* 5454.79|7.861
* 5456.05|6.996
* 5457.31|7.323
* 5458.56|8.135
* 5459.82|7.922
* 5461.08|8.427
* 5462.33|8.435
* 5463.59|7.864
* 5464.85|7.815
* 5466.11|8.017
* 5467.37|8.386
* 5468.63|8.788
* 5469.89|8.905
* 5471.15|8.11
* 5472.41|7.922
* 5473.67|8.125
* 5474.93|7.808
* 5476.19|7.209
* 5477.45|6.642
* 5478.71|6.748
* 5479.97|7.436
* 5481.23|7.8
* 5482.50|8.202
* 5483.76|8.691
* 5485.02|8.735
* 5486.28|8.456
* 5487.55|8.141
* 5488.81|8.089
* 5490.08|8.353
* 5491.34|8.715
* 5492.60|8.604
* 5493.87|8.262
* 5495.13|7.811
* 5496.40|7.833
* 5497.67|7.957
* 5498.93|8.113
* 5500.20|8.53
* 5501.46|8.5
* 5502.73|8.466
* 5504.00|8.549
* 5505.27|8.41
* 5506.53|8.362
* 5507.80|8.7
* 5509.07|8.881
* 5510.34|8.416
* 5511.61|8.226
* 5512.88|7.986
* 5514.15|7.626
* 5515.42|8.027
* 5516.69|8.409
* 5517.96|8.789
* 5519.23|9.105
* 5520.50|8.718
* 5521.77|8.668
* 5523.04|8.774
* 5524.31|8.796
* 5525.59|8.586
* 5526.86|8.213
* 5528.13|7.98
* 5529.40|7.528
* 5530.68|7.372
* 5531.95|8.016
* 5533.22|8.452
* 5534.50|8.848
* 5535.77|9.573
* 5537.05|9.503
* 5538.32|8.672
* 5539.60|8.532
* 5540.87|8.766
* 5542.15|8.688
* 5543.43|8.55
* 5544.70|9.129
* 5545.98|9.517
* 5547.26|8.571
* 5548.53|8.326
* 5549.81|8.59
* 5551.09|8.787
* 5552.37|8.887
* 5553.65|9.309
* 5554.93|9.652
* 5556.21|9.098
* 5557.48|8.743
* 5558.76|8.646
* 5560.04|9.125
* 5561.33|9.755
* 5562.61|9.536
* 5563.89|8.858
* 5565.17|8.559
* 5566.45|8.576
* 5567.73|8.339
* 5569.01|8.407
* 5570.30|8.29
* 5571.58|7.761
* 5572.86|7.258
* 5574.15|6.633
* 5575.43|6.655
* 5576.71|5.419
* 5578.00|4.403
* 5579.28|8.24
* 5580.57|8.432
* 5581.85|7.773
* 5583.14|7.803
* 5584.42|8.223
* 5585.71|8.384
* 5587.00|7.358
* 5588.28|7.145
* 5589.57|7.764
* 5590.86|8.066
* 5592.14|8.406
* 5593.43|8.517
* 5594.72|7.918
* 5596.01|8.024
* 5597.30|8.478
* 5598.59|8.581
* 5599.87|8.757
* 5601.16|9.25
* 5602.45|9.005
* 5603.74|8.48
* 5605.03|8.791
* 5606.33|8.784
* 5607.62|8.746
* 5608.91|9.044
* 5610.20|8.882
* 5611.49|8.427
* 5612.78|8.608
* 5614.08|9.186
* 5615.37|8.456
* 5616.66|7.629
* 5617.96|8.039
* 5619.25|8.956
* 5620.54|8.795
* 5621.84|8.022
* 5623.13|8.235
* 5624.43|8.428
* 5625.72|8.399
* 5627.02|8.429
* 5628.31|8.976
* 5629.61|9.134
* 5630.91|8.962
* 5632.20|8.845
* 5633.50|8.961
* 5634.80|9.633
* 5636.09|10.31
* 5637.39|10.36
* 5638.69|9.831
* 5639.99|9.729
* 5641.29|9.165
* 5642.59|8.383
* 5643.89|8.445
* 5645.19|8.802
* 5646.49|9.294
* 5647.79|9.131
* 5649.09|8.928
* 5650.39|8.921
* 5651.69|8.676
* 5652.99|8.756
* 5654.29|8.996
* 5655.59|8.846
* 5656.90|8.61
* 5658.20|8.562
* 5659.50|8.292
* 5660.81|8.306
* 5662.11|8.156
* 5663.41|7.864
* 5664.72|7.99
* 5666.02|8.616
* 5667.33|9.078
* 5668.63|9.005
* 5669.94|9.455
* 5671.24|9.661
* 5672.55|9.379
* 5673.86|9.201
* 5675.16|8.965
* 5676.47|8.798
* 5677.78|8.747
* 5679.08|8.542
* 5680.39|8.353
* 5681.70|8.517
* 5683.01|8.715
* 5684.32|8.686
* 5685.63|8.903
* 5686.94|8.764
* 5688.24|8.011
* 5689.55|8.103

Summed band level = 2.22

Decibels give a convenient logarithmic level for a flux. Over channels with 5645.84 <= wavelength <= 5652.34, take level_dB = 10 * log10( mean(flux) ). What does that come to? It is 9.54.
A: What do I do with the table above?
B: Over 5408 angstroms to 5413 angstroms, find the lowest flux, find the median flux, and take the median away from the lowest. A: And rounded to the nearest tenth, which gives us -1.0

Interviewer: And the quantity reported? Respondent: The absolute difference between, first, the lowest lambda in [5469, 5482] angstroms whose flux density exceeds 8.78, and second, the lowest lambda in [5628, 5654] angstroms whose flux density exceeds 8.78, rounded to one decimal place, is 158.4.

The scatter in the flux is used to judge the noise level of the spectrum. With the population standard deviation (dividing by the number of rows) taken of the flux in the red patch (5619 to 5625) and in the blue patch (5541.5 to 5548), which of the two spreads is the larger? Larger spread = 0.38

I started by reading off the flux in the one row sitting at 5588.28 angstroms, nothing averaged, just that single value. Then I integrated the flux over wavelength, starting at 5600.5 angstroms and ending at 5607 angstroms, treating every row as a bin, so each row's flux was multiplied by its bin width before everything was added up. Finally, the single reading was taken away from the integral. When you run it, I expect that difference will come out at 50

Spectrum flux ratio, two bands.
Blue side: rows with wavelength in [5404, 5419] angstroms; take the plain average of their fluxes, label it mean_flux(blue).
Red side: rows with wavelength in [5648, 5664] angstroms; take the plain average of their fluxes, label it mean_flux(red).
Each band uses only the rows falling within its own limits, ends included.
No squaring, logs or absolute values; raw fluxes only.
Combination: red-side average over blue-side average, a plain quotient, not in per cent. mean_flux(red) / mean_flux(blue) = 1.08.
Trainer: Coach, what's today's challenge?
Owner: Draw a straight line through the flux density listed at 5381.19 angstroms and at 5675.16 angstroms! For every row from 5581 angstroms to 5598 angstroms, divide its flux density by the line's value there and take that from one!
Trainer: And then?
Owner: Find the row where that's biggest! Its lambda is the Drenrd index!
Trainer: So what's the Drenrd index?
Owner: 5588.28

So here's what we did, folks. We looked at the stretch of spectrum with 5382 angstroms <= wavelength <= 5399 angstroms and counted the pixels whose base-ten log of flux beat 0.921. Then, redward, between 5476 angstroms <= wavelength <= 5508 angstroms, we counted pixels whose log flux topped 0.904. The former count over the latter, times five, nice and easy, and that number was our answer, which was 2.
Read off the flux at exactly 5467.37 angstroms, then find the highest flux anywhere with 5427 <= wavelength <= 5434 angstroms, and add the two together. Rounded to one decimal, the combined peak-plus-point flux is 16.2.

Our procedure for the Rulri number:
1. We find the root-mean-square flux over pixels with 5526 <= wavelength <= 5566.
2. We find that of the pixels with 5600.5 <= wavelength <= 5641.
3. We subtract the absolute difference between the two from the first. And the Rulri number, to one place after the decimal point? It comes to 8.7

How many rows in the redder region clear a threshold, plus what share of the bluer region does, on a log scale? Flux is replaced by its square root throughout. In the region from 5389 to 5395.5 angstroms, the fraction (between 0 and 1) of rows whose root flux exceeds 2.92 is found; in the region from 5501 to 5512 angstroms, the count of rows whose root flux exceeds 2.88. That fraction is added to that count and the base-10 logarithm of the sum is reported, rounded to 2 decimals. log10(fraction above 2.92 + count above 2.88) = 0.93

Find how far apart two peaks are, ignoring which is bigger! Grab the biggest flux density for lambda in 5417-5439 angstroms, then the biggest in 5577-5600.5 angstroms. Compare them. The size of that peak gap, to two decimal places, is 0.77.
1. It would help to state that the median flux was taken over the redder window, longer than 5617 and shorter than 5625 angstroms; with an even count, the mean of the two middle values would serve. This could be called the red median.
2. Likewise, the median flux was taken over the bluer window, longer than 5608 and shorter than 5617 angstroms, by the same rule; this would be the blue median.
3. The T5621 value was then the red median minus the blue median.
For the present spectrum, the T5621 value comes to -0.28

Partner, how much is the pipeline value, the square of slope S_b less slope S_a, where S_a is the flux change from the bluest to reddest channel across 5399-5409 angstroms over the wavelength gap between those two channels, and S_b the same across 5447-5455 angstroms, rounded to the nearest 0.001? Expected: 0.000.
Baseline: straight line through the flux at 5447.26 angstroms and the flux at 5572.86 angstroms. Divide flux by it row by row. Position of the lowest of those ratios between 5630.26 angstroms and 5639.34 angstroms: 5632.20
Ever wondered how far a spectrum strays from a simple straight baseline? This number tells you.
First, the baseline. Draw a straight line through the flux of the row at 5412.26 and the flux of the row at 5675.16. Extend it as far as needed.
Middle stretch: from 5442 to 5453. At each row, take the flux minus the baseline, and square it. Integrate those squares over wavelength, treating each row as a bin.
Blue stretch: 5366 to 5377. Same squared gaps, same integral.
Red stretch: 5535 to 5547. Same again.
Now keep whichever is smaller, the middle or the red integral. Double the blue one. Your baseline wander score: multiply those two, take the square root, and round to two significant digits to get 12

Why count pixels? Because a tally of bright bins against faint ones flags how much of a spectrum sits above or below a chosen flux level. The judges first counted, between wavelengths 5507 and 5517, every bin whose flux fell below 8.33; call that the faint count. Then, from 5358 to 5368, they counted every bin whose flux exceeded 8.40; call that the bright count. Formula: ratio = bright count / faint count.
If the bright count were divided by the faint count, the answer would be 1.0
